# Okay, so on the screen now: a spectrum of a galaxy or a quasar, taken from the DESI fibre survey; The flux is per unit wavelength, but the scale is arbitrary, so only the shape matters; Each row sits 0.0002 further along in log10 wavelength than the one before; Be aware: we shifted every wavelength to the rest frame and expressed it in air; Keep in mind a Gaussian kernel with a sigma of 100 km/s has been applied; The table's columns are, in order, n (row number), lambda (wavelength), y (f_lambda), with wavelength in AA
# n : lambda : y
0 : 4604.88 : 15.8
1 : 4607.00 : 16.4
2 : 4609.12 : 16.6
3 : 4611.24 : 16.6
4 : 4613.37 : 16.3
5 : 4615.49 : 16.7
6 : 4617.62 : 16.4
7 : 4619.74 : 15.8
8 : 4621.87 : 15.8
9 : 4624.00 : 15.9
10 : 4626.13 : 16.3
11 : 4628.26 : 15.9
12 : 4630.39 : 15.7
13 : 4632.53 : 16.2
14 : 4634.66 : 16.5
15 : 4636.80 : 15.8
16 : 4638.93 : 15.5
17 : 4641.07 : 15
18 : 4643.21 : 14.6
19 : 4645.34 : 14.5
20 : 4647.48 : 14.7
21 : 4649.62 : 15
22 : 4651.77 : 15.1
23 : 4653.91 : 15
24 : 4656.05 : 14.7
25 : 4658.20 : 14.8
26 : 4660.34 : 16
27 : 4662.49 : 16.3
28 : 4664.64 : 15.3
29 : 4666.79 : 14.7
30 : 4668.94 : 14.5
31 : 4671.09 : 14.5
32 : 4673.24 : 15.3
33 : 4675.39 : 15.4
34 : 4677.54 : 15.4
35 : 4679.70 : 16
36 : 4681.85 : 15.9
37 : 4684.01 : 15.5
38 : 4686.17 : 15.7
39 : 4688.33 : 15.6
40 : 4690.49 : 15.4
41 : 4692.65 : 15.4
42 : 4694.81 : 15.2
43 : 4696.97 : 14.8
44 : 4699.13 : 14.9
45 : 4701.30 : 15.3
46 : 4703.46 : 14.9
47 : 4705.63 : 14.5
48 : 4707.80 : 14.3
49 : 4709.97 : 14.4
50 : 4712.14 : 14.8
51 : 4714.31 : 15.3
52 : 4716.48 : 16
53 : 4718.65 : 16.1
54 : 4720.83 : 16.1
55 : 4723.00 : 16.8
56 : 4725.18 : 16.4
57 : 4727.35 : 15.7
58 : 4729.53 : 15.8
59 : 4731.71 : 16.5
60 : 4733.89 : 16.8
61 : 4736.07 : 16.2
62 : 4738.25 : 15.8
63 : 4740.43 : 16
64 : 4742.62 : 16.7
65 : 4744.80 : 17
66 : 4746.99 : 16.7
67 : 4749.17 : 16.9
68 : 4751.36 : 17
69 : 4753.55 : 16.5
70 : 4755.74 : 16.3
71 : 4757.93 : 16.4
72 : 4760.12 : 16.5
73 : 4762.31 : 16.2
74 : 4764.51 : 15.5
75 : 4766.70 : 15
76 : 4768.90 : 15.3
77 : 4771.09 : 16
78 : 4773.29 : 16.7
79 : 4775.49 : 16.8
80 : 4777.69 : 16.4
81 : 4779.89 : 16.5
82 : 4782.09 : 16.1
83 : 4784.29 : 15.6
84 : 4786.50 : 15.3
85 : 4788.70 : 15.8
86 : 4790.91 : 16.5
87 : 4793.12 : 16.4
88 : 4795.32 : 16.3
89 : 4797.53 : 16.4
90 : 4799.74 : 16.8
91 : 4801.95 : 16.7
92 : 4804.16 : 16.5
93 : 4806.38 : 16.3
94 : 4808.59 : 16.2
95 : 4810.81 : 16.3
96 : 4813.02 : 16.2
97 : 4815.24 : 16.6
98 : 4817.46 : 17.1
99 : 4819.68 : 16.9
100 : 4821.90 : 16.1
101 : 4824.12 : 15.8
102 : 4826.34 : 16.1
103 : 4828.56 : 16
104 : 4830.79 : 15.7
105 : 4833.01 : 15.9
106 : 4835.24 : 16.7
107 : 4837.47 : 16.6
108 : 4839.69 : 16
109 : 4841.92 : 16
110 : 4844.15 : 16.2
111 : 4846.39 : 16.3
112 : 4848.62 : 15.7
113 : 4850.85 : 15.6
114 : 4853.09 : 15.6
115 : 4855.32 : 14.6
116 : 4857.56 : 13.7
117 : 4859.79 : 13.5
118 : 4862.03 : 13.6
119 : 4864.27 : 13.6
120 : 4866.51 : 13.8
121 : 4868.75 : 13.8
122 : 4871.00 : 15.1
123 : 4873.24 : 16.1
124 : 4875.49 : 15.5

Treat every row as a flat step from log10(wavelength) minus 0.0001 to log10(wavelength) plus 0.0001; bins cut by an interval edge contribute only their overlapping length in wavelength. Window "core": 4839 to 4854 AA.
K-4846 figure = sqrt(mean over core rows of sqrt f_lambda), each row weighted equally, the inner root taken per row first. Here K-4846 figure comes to 2.00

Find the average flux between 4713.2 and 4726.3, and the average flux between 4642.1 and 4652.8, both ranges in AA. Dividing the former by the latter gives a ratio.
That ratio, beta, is 1.09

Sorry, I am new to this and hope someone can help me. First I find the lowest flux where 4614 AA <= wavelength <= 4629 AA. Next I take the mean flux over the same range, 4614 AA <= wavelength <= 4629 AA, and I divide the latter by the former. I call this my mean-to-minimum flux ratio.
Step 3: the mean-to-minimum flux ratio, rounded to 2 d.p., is 1.02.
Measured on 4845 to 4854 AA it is 1.01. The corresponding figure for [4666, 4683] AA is 1.05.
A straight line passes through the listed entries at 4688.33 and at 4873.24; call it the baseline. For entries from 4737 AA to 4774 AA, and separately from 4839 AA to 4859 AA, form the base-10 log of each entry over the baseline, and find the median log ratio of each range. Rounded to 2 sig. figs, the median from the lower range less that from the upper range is 0.026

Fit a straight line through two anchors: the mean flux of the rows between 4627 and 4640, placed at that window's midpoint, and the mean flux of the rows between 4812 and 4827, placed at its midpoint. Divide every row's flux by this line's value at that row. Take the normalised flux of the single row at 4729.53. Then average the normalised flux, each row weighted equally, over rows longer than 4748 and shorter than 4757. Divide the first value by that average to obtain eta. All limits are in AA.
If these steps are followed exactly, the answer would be 0.95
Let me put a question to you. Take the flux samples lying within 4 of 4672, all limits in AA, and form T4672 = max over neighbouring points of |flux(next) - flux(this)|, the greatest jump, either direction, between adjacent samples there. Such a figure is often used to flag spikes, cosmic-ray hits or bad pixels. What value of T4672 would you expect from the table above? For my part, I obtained 0.80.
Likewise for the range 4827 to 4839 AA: 0.80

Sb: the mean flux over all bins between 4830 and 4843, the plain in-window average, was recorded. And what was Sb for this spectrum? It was 16.2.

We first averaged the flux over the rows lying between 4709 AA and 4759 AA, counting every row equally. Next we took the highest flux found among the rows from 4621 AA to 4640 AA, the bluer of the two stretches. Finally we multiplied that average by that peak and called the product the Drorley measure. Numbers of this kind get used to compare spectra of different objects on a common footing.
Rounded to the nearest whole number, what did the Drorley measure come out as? 267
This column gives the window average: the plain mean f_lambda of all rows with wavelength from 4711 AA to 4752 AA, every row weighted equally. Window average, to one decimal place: 16.2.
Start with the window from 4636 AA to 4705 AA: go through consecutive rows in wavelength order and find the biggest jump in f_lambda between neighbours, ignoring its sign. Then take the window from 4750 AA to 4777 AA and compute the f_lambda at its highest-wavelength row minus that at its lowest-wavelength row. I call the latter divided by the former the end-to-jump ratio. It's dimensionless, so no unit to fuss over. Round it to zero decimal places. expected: 0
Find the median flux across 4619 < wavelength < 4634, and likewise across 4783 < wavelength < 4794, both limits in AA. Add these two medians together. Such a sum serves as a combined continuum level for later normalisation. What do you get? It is 31.7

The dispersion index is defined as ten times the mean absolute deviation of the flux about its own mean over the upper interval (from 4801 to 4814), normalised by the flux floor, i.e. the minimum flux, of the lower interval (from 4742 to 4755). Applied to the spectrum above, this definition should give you 0.1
